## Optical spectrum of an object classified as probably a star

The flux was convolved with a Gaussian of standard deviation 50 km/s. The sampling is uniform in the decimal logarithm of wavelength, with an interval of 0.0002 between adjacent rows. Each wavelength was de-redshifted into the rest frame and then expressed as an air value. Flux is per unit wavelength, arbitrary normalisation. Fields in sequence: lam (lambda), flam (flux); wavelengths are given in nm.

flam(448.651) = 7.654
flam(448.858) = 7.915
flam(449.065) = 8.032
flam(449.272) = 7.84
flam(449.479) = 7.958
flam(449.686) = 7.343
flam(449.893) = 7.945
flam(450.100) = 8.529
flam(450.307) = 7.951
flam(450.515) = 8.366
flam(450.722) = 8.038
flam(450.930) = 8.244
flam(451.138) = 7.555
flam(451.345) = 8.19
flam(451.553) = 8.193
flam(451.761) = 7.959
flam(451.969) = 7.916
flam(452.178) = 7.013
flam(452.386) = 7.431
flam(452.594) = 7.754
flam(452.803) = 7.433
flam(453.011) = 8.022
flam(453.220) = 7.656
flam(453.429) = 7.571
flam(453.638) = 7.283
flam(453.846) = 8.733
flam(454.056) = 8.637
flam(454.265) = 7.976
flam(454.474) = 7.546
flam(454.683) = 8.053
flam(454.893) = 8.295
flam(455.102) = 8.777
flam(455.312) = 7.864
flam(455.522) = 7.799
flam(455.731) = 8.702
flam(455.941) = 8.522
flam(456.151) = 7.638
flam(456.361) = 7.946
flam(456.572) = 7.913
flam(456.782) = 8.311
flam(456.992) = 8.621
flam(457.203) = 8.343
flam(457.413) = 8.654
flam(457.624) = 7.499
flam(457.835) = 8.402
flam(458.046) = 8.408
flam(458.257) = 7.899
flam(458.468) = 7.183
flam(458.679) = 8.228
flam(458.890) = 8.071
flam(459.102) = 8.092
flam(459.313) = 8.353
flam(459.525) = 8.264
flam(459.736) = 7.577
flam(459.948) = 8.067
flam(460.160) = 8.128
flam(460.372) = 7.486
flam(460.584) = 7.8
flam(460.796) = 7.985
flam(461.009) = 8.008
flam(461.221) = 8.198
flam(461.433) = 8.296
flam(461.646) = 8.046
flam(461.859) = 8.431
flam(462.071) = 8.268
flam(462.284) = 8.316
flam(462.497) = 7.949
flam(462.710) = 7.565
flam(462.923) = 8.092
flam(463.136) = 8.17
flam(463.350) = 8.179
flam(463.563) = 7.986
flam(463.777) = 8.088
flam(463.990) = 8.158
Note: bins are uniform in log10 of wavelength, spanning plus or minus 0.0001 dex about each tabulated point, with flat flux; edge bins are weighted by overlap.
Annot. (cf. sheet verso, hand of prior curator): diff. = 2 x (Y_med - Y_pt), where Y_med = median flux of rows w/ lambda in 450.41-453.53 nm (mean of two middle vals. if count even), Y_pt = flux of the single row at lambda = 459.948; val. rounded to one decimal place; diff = -0.3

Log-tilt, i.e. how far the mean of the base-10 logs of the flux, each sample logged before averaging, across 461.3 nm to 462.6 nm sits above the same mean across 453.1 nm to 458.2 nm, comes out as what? 0.005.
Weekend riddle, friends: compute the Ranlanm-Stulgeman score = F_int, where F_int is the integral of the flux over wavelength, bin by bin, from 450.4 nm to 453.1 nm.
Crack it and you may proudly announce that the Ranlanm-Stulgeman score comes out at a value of 21.2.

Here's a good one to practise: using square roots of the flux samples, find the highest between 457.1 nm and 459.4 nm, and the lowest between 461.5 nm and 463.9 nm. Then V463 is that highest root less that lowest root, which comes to 0.19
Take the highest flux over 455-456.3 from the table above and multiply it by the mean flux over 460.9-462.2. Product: 72.0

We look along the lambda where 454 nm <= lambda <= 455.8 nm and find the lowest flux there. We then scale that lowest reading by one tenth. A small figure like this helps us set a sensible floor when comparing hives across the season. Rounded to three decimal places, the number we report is 0.755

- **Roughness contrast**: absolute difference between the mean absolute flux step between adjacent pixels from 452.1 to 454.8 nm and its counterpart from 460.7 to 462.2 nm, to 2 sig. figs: 0.28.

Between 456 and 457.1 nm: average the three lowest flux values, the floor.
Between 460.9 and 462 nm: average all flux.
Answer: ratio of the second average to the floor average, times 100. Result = 105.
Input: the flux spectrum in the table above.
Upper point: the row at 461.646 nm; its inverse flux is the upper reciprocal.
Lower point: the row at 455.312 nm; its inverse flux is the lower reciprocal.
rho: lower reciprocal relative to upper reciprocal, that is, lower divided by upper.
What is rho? 1.02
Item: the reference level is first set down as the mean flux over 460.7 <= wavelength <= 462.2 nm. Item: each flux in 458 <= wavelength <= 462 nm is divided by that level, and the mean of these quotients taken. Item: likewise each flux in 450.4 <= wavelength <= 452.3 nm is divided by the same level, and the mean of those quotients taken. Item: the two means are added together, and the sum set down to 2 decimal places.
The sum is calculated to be 1.95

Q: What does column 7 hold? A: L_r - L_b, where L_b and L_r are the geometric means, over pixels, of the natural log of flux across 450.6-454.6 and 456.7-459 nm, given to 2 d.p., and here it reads 0.04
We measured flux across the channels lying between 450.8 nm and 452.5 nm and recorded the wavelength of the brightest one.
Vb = 450.930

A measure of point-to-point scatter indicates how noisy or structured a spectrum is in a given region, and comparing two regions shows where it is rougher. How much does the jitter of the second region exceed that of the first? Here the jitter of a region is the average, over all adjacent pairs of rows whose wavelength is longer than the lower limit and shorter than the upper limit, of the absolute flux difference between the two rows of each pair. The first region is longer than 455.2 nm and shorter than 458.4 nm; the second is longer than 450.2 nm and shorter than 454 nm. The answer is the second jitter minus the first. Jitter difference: -0.02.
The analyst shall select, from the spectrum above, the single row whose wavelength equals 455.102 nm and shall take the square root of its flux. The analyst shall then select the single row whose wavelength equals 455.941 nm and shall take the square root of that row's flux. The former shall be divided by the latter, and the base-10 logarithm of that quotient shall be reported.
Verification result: 0.0064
